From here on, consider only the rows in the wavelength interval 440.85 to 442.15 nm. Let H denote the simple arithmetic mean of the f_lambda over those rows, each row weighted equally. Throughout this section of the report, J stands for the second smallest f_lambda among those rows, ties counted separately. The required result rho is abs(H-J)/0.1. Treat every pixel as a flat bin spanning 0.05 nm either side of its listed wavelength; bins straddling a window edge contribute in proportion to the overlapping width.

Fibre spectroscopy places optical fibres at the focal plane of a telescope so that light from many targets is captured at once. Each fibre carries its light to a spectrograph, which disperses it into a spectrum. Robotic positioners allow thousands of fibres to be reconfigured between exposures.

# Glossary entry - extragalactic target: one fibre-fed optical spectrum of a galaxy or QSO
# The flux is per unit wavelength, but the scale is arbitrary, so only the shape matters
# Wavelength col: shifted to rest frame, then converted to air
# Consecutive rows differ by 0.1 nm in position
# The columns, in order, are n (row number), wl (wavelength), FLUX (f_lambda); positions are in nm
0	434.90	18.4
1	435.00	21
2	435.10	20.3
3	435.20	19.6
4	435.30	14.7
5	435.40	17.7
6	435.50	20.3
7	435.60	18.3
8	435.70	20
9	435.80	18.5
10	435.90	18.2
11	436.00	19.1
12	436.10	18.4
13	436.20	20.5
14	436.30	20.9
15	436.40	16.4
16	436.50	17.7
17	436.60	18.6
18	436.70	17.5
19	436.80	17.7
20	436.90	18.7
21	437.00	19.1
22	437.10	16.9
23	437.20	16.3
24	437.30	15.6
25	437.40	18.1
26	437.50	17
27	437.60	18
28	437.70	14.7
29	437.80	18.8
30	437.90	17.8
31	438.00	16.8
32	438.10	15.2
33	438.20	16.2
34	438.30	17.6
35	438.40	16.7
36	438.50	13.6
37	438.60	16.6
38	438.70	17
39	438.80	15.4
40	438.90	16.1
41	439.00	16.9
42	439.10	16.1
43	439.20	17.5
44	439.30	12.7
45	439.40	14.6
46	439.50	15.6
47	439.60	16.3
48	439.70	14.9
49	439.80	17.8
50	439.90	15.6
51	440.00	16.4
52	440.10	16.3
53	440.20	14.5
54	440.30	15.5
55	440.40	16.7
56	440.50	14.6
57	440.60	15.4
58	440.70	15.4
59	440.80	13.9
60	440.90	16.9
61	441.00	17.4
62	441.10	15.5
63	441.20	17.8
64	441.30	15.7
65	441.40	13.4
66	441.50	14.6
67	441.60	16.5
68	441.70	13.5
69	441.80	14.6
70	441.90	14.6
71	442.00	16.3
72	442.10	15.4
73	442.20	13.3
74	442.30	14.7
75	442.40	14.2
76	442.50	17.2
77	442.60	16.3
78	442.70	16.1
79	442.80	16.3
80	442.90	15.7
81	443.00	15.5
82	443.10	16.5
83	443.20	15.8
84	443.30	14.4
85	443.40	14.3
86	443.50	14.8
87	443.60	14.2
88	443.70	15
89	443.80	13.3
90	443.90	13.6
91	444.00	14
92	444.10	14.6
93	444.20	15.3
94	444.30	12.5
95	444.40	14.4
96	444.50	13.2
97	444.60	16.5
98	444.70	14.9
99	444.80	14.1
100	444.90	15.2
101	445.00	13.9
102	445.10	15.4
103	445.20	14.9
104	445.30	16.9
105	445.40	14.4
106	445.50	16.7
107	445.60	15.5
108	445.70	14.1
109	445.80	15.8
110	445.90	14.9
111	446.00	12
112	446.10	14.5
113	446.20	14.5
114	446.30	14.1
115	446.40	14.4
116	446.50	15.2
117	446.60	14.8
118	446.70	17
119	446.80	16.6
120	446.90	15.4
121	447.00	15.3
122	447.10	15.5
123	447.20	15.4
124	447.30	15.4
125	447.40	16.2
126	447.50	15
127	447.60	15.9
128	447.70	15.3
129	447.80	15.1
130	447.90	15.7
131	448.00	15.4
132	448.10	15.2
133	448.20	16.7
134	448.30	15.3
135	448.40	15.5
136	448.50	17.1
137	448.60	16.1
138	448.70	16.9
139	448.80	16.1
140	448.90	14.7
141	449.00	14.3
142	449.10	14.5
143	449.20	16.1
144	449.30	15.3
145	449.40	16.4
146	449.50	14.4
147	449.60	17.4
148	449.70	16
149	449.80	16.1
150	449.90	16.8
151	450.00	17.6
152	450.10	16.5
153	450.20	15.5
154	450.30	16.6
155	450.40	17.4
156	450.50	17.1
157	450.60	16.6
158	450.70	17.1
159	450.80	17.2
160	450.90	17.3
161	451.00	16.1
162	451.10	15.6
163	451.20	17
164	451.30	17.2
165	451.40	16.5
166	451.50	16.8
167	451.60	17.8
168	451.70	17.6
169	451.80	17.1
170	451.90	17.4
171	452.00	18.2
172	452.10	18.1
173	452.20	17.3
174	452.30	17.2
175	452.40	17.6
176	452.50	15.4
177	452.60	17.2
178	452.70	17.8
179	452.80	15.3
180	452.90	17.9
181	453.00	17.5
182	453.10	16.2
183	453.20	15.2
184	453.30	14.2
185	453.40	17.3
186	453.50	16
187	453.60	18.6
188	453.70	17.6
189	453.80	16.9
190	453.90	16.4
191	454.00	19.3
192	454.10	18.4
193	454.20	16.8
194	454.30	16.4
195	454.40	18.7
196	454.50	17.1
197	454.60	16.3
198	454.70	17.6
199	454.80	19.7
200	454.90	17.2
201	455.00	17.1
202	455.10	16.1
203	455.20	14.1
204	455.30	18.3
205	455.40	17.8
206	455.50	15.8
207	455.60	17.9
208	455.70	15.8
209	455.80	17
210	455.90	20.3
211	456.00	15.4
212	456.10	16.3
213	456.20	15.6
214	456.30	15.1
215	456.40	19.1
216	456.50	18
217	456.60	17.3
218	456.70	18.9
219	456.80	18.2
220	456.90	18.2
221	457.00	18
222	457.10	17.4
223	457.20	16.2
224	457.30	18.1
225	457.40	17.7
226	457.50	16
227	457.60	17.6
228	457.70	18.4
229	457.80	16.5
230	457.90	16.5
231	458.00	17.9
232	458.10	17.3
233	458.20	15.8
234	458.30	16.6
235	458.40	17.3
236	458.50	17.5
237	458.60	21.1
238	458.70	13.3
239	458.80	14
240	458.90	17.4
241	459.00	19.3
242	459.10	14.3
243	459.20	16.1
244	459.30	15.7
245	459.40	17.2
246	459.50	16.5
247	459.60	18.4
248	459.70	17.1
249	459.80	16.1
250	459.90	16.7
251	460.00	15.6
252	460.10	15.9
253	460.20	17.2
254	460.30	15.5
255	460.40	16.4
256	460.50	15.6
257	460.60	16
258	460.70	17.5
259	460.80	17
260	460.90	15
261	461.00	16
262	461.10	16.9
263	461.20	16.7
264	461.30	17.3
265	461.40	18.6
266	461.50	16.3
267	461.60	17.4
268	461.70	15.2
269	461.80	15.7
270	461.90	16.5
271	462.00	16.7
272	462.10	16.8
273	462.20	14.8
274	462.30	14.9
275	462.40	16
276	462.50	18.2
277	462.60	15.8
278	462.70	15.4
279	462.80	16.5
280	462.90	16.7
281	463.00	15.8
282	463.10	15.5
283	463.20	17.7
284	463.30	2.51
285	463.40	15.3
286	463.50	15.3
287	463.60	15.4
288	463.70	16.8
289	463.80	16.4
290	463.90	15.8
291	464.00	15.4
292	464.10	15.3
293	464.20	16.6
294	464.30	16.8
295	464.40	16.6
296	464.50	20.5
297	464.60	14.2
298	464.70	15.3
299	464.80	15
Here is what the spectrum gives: 20.5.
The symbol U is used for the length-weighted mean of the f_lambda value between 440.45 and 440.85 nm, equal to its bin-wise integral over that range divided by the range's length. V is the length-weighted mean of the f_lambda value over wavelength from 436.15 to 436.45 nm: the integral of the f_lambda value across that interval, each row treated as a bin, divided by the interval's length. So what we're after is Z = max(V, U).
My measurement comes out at 19.3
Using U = 14.8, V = 19.3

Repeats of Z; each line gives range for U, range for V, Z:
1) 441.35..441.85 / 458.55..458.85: 16.1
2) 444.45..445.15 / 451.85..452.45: 17.6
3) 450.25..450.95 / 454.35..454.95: 17.8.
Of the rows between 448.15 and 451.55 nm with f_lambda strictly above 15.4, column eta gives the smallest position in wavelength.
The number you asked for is 448.20 nm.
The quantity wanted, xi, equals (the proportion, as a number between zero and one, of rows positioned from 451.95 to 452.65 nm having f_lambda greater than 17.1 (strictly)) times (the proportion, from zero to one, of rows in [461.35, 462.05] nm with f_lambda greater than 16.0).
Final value 0.6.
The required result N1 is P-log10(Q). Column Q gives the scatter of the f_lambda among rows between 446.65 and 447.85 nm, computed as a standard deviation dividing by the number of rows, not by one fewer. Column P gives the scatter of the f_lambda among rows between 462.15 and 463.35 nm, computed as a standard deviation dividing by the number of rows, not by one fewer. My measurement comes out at 4.11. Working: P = 3.9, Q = 0.60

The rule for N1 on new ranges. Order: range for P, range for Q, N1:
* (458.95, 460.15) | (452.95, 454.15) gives 1.12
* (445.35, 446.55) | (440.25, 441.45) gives 0.99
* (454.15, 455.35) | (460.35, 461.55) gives 1.40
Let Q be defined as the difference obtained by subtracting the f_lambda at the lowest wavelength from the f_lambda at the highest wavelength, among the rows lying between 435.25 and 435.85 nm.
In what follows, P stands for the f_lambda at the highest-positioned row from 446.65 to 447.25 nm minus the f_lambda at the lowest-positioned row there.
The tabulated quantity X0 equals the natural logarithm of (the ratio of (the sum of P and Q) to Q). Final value -0.5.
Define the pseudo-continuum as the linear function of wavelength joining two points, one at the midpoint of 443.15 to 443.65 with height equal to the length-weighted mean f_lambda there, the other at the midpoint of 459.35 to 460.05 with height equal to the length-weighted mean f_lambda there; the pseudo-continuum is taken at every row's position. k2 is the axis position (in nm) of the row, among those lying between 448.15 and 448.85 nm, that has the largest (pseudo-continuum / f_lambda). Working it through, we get 448.30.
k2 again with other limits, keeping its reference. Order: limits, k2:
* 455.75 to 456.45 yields 456.30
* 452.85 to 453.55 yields 453.30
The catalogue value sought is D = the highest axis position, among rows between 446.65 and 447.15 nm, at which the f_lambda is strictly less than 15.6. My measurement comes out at 447.10 nm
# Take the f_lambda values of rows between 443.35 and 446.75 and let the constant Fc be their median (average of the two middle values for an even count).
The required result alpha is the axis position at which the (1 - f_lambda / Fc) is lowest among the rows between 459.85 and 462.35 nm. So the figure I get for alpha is 461.40 nm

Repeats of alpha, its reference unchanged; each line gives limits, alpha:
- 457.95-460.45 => 458.60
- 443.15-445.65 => 445.30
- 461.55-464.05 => 462.50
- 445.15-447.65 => 446.70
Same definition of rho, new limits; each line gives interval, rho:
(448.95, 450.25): 15.2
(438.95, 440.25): 12.8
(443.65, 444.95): 11.5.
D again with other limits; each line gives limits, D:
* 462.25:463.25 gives 463.10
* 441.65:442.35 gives 442.30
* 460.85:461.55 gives 460.90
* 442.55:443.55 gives 443.50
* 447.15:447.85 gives 447.80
